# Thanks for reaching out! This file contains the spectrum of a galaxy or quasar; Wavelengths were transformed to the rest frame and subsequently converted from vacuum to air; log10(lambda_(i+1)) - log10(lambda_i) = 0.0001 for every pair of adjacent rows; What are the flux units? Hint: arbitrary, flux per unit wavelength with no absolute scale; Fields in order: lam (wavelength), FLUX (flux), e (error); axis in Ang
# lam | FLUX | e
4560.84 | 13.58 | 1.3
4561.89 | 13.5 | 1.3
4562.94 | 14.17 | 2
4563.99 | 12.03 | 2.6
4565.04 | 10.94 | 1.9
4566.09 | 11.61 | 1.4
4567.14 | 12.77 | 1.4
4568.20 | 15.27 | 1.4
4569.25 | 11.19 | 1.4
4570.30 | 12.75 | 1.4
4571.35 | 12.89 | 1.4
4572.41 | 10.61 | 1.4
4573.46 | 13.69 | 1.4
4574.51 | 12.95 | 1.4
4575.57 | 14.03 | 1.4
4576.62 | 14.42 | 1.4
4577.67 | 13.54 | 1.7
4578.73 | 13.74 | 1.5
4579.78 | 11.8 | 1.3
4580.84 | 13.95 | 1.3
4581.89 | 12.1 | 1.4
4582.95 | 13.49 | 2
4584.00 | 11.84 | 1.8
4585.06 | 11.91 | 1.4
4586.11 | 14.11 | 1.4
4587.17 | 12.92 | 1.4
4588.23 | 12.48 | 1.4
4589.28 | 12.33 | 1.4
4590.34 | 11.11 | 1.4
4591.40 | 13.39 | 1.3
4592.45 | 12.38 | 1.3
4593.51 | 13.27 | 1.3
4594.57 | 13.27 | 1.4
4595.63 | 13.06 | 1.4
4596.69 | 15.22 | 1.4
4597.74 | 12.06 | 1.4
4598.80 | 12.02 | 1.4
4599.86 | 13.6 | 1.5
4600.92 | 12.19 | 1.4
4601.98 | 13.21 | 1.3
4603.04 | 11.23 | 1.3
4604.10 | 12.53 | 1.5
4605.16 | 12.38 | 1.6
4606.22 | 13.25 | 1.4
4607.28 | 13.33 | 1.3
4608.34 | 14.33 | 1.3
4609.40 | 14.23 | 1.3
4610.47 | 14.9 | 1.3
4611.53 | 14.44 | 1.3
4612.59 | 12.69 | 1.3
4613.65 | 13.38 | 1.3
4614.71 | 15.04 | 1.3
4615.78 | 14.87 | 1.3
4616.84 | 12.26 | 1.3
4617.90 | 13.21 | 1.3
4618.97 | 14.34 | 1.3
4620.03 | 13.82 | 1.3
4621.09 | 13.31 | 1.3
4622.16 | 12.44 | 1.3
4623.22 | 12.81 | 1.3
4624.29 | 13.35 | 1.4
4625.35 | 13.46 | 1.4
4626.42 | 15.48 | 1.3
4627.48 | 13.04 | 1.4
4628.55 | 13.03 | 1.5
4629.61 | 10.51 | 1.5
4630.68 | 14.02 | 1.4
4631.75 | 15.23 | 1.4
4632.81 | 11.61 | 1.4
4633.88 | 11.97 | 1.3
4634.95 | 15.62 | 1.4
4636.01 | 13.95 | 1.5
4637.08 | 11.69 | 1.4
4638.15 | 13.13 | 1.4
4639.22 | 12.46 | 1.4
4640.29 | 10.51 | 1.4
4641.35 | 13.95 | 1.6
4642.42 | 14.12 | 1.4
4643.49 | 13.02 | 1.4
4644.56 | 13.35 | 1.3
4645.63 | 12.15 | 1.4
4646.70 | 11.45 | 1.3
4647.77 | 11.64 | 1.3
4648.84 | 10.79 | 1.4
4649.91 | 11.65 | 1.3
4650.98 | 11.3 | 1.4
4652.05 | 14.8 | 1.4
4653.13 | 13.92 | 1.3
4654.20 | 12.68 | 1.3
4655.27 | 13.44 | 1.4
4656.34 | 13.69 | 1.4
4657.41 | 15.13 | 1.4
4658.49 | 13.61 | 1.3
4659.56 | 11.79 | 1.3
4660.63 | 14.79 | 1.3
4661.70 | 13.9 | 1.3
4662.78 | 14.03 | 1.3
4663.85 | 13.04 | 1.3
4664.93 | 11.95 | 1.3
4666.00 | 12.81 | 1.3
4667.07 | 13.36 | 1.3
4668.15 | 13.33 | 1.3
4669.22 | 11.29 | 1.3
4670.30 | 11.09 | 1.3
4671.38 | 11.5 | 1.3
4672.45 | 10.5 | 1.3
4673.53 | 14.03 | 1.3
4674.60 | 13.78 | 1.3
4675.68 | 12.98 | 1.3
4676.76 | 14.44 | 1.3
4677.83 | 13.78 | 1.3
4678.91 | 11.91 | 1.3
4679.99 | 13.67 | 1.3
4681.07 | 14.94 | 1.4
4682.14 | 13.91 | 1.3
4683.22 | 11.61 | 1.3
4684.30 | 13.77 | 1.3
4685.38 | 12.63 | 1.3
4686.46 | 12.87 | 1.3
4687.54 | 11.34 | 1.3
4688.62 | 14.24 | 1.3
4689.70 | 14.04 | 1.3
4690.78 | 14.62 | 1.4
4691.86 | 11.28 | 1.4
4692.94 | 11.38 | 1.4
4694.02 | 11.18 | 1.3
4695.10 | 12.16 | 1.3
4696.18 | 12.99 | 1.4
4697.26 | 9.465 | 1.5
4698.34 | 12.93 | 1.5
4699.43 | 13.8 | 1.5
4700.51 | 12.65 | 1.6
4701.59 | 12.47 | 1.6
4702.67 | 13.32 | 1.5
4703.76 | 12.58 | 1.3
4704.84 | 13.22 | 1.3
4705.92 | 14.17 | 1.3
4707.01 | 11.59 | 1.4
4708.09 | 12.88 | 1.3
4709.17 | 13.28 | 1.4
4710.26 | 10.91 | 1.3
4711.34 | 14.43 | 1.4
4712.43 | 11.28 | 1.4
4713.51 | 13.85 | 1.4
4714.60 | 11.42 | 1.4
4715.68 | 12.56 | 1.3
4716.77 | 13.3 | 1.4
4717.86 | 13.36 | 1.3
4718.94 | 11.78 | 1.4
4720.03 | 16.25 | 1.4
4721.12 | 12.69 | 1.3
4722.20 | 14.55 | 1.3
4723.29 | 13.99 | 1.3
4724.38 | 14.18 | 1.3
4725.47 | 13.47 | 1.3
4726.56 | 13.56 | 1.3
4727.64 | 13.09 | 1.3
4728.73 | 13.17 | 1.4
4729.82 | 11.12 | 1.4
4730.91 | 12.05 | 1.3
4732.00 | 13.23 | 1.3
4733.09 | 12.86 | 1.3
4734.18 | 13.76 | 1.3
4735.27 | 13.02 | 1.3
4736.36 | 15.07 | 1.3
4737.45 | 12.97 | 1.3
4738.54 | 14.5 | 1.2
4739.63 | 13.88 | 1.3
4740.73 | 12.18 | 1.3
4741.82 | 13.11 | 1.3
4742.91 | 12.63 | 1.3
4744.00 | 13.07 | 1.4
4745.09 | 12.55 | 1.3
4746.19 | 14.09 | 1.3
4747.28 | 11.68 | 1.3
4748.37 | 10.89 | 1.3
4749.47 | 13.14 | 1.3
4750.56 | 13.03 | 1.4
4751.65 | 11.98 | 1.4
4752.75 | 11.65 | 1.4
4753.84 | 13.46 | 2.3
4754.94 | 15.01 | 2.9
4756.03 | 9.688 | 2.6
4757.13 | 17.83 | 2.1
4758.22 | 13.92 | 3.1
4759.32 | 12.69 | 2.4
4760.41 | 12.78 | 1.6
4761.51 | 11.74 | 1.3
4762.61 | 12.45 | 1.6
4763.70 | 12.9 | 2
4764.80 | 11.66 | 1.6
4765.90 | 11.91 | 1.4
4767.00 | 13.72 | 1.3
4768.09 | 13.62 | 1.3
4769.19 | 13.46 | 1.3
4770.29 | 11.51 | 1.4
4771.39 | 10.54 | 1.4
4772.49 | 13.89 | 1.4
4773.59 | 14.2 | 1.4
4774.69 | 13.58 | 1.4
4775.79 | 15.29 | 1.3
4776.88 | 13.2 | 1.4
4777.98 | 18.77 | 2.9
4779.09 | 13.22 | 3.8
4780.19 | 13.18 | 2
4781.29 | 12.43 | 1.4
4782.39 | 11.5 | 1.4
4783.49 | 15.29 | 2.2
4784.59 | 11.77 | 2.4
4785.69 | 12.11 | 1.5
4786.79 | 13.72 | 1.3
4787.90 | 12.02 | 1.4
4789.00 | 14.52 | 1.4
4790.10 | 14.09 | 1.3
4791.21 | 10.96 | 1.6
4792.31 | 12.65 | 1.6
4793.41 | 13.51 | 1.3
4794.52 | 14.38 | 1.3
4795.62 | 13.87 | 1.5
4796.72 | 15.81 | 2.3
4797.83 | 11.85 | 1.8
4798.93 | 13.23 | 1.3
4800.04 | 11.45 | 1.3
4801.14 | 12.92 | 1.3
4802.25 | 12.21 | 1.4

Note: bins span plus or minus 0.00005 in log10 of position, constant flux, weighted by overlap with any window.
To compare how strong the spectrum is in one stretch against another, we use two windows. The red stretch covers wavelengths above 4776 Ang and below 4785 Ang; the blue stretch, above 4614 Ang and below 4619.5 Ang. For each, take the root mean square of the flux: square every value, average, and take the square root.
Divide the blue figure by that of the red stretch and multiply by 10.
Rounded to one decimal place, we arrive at 10.1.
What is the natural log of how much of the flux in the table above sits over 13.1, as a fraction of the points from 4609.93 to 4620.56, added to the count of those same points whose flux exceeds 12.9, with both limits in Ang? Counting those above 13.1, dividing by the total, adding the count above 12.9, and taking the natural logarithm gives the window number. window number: 2.2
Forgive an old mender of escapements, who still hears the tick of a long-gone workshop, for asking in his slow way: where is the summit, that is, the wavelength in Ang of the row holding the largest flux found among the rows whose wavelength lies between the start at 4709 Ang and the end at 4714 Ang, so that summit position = 4711.34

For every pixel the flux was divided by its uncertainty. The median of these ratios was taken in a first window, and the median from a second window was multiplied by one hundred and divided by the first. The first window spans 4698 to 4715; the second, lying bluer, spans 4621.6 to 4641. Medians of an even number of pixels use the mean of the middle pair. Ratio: 103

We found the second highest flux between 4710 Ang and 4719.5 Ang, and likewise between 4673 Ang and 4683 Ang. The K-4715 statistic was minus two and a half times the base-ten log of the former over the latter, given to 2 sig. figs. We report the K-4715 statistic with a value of 0.045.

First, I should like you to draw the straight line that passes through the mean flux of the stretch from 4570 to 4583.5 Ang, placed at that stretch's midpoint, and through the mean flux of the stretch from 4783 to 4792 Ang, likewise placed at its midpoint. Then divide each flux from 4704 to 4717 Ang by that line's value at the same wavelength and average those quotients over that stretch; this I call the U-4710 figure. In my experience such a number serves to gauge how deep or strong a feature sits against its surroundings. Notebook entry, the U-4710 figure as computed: 0.98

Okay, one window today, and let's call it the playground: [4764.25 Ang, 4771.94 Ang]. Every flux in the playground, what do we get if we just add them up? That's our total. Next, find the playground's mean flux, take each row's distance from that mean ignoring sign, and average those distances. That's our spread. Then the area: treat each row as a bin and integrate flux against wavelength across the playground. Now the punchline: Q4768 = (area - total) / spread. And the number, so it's 7.9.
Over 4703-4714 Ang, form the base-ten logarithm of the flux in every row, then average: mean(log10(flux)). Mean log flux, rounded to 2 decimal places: 1.11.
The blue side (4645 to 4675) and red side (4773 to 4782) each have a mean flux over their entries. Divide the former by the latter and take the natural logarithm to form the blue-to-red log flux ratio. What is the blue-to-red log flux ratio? -0.11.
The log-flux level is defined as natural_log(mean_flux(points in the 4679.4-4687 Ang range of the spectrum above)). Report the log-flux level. 2.59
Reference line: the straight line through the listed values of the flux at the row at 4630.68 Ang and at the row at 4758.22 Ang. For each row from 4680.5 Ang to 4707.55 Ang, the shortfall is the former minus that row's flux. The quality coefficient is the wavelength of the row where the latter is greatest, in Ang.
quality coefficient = 4697.26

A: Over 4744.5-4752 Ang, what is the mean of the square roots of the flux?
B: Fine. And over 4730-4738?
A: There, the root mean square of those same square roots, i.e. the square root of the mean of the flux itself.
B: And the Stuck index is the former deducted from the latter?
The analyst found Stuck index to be 0.11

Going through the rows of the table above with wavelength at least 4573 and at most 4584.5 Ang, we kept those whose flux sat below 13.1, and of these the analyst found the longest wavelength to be 4584.00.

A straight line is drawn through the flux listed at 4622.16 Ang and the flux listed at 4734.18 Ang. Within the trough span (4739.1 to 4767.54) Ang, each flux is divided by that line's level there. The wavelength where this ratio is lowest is 4756.03 Ang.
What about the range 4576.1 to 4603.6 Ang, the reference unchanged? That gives 4603.04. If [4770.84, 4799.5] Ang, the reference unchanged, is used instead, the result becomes 4771.39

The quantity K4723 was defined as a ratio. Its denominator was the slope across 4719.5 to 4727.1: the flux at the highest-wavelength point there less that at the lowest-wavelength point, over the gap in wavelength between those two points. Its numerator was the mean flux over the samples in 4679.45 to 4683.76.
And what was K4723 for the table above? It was -33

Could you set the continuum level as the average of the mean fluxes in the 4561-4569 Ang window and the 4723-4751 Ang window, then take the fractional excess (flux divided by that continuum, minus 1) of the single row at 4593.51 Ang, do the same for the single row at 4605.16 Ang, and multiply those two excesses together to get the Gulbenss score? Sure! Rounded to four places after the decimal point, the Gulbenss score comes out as -0.0010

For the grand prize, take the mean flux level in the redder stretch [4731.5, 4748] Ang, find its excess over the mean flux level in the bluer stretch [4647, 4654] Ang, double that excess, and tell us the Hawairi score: 1.8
